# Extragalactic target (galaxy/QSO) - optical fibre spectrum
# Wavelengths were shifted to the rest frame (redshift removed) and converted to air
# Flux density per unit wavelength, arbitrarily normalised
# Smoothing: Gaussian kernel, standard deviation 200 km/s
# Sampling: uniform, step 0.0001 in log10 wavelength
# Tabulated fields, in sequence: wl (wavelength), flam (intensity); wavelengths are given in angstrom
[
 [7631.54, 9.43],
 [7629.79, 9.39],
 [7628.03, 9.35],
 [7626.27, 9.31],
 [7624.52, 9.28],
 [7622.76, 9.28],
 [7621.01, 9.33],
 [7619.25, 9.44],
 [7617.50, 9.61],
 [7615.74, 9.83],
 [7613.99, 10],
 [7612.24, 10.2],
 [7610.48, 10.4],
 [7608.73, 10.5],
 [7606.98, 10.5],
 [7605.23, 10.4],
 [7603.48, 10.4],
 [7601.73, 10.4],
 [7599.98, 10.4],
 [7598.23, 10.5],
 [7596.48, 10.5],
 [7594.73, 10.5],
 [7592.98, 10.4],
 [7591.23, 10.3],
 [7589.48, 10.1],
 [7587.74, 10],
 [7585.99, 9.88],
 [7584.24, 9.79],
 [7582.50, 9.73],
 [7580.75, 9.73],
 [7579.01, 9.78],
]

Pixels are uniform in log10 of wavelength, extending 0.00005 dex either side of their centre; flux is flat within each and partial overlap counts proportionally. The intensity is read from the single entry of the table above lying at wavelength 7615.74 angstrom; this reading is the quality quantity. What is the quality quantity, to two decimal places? 9.83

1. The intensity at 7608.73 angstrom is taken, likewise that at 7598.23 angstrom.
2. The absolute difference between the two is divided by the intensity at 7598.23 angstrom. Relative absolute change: 0.00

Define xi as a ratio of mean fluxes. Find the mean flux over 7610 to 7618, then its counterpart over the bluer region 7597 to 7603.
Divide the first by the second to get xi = 0.96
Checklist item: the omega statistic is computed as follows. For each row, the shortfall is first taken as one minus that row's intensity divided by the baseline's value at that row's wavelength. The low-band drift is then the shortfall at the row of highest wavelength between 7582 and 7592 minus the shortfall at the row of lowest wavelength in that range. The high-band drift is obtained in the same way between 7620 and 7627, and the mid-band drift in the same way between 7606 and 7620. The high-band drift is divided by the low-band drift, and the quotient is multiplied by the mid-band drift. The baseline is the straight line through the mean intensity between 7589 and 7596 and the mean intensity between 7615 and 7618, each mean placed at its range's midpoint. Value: 0.012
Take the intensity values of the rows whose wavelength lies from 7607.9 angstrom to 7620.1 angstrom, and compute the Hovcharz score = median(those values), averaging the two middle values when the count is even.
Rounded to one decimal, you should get 10.0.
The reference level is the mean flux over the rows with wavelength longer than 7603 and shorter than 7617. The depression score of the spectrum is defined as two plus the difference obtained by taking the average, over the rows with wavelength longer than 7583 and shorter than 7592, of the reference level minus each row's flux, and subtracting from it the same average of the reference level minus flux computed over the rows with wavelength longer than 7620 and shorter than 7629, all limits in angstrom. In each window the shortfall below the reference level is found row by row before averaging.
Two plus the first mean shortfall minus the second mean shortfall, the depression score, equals 1.3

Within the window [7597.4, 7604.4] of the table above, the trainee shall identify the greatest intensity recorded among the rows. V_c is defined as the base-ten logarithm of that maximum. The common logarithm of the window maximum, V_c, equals 1.021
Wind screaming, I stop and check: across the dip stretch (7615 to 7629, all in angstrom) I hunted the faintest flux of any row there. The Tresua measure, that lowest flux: 9.28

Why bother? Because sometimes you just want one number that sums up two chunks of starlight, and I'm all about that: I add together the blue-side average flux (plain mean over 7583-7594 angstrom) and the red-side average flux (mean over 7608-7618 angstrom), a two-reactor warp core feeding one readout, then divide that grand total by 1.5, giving 13.4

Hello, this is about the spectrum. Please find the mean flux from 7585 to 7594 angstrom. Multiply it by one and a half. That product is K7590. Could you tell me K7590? 15.2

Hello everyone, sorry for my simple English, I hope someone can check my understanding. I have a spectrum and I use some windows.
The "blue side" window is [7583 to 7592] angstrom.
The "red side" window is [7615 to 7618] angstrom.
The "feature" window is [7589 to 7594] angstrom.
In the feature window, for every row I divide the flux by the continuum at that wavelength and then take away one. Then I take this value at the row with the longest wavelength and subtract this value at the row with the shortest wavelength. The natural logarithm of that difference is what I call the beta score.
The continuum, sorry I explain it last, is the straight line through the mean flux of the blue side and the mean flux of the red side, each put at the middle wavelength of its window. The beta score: -3.4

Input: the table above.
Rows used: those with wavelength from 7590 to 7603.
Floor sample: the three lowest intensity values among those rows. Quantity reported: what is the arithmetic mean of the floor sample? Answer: 10.4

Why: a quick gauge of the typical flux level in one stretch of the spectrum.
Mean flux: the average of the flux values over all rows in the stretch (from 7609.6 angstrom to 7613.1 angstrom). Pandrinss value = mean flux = 10.3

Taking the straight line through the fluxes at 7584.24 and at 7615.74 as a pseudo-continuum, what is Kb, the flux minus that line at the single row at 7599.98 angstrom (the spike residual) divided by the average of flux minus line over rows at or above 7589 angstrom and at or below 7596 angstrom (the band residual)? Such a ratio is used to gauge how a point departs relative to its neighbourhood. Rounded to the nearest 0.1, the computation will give 1.1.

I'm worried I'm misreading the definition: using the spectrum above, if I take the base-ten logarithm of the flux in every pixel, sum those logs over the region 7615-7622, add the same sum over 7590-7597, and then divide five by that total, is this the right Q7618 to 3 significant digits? 0.626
